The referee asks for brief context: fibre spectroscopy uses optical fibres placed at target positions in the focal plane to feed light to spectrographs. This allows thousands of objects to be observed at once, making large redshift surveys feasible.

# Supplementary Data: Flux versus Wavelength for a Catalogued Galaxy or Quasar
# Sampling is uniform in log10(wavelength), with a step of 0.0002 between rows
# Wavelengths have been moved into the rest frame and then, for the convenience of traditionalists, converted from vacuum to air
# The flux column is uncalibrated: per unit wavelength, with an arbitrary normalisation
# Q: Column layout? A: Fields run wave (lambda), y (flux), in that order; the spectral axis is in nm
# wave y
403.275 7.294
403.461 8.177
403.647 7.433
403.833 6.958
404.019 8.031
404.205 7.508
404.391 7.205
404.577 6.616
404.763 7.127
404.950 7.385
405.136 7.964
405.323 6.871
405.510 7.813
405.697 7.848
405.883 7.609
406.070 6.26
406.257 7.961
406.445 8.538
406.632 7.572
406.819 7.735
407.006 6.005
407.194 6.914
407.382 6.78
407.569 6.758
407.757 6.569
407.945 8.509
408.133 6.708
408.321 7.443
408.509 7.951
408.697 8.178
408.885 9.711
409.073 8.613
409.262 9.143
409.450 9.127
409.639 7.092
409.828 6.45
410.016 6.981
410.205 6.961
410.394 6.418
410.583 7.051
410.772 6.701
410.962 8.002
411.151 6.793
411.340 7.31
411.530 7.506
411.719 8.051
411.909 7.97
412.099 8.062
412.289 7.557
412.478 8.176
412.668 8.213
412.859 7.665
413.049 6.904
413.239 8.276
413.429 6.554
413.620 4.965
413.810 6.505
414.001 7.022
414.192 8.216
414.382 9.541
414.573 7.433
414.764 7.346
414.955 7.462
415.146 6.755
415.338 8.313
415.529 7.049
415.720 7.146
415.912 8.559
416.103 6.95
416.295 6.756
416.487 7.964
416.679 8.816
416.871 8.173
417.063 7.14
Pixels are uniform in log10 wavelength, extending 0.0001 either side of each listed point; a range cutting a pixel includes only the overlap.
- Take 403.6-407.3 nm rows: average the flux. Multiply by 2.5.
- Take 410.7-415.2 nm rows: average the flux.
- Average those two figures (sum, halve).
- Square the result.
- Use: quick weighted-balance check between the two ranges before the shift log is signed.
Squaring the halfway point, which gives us 167.4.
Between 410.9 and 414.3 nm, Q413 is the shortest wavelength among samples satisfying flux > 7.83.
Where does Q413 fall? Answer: 410.962 nm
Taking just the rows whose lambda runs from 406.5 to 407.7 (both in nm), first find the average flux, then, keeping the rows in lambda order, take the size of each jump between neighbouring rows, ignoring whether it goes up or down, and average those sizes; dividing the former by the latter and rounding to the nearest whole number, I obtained 12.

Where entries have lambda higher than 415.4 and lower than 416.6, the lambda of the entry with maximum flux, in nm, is 415.912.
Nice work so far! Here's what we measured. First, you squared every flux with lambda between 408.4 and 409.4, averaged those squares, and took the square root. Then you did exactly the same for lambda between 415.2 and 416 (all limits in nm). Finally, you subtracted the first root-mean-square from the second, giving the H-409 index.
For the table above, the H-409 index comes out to -0.95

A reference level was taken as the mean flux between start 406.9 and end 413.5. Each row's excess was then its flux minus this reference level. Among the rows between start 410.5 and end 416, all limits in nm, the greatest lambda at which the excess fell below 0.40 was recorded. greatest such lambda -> 415.720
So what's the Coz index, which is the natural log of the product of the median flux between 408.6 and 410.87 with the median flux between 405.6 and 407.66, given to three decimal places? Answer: 3.981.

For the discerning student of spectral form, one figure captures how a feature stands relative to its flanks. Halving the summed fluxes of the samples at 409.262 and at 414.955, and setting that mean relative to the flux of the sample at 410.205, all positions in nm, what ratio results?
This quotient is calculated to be 1.19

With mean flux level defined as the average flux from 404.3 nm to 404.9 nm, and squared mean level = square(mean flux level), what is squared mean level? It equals 49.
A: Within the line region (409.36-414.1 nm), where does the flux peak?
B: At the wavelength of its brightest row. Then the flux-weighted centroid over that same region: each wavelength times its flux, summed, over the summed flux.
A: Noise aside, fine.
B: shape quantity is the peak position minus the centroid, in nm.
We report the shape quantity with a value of -2.25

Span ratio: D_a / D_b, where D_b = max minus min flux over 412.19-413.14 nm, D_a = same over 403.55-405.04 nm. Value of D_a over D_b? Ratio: 1.1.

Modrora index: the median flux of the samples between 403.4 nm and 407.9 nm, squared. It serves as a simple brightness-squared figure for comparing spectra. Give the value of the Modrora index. 55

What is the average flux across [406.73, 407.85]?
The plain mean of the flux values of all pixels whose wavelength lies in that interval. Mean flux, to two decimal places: 6.79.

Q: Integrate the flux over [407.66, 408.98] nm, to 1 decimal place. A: 10.4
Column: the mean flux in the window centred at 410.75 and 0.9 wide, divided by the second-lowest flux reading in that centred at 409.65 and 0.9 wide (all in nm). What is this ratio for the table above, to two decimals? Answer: 1.00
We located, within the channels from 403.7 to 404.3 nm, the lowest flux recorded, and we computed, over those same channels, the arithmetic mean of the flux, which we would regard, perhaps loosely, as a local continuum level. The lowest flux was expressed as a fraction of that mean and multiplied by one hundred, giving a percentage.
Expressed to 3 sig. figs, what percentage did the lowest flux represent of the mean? 92.8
